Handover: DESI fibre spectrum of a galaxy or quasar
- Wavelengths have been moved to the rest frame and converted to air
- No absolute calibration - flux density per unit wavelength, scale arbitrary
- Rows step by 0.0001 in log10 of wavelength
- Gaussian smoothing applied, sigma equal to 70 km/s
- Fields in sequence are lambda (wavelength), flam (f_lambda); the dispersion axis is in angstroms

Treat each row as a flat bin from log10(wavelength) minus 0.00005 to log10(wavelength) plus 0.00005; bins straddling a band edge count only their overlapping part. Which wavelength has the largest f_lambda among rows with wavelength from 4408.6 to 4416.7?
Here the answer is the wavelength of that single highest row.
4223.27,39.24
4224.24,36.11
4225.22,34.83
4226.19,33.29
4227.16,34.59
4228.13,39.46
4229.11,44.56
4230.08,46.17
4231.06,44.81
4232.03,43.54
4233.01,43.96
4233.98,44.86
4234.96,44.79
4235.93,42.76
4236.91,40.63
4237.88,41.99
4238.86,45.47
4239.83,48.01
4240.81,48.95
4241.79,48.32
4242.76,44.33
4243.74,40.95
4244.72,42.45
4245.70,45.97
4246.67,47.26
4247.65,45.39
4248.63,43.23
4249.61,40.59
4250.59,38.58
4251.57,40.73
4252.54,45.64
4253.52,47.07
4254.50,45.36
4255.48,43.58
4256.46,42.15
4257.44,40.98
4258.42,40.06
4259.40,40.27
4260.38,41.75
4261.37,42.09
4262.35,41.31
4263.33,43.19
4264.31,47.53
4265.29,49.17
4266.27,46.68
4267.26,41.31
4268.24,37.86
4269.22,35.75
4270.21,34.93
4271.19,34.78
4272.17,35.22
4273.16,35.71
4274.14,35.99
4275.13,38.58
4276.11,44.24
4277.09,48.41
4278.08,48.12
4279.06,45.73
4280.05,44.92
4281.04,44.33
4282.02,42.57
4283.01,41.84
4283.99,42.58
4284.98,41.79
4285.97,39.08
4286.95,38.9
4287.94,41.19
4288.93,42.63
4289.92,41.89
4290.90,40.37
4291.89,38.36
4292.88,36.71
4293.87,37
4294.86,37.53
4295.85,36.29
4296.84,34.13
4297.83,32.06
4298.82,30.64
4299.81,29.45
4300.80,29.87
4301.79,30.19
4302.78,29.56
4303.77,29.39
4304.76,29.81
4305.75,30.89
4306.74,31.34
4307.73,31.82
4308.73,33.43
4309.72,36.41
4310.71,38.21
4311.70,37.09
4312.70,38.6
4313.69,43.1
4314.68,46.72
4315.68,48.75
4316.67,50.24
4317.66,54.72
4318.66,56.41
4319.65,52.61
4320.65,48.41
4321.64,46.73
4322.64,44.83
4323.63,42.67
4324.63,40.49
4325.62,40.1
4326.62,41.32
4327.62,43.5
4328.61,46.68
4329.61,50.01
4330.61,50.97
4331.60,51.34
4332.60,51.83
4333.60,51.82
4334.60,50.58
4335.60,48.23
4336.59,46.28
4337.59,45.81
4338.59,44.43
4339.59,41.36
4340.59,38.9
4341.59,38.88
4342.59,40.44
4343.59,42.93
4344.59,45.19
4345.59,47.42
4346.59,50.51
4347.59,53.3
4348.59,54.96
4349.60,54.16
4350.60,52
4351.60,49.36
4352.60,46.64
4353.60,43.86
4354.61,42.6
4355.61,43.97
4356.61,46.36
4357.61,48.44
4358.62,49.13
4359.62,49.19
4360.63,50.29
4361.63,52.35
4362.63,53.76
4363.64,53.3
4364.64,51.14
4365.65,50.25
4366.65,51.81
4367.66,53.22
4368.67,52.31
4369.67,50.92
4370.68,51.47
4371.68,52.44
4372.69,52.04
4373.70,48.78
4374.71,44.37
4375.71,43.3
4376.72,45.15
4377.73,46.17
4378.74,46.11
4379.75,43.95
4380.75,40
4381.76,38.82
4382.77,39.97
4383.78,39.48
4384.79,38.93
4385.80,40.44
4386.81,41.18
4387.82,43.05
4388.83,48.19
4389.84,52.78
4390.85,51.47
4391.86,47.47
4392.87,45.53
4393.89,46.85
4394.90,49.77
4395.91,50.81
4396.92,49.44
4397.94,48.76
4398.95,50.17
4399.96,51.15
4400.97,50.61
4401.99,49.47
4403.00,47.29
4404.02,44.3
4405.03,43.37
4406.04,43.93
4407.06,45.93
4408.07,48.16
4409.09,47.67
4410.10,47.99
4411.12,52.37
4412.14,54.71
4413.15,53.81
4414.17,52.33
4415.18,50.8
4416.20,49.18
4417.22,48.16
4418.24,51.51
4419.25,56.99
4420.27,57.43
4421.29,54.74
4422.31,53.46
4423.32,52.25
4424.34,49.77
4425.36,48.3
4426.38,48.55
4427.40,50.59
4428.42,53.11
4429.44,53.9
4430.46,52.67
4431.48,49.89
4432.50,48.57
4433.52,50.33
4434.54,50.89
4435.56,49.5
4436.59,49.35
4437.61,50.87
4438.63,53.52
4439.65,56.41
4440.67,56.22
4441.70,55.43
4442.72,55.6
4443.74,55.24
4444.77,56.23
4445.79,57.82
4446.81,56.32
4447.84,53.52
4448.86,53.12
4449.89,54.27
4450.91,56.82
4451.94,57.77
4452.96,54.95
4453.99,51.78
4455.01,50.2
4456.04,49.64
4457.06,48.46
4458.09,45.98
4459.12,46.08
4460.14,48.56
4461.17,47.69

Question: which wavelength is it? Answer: 4412.14 angstroms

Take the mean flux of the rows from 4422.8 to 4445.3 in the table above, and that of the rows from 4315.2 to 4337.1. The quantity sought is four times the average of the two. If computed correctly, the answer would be 201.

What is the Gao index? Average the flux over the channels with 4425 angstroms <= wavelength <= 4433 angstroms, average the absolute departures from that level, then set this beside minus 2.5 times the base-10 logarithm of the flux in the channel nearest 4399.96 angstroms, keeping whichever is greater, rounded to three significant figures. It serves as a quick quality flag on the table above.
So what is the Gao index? 1.90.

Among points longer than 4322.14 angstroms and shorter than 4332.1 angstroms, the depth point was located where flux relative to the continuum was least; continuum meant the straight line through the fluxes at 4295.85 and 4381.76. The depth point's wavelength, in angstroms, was 4325.62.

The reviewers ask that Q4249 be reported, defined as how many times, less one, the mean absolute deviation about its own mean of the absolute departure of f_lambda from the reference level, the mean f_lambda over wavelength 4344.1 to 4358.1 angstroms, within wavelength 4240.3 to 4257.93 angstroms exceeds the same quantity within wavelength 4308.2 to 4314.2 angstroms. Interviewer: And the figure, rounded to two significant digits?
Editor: 0.13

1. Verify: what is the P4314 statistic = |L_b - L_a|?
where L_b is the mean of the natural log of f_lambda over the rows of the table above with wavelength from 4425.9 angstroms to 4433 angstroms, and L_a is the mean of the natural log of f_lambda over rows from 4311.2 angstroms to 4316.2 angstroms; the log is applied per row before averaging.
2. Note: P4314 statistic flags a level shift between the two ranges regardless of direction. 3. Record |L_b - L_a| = 0.18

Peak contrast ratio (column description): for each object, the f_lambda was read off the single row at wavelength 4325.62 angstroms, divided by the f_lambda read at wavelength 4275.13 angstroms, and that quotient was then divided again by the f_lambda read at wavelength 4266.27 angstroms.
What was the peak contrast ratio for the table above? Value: 0.022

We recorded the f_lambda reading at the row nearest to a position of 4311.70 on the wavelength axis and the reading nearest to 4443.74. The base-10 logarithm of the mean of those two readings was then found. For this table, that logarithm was 1.66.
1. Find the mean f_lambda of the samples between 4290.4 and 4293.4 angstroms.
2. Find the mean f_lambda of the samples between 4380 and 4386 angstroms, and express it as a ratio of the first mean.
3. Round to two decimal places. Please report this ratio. 1.03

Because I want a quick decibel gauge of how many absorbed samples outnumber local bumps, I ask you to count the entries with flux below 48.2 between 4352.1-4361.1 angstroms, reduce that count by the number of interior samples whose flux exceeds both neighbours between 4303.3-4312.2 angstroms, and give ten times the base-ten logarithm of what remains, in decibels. 6.0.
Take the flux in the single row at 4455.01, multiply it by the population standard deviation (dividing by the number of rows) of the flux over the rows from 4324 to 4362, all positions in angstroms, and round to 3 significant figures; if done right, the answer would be 225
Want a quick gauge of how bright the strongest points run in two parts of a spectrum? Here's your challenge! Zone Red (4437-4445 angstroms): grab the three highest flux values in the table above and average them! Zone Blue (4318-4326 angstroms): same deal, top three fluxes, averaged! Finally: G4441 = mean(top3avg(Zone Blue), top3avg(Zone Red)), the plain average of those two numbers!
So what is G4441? 54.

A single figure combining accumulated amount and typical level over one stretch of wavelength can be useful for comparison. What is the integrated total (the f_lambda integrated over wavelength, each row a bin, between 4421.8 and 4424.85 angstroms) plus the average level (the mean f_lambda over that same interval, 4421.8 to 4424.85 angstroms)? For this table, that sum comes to 210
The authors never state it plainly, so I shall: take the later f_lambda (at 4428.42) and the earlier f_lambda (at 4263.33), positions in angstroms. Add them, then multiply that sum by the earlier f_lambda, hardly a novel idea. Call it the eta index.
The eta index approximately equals 4159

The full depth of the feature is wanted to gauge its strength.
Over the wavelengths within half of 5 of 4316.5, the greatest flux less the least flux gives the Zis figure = 10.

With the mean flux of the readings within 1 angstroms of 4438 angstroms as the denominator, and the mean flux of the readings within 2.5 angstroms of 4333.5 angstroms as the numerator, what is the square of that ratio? 0.95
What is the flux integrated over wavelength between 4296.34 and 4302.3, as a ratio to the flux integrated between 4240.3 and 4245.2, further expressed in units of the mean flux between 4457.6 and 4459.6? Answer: 0.018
